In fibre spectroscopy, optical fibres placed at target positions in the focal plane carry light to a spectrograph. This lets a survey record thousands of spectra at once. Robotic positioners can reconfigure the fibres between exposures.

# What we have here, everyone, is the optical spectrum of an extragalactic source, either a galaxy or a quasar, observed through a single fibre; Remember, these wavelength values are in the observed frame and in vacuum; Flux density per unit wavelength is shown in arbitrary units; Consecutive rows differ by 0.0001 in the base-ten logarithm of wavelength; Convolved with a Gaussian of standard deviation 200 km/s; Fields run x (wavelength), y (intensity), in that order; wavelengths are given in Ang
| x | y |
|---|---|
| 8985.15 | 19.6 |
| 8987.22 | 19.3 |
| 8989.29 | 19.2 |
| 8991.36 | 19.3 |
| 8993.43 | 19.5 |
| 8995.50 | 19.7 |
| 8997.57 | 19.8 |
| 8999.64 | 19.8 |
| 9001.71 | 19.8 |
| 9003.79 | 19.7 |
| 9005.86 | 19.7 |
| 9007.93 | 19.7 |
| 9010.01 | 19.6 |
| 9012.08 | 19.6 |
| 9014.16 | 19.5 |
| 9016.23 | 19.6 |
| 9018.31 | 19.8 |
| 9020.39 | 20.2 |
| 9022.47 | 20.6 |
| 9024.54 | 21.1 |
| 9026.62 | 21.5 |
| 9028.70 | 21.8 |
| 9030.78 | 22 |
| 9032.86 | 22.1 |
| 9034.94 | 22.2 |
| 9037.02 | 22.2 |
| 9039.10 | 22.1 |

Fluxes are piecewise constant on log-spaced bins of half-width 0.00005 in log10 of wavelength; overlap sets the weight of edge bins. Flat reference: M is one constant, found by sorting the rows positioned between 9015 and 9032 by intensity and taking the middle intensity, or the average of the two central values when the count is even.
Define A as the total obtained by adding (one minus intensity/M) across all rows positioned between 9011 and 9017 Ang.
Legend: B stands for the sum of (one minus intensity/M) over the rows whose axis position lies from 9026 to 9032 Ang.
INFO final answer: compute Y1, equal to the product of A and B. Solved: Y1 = -0.02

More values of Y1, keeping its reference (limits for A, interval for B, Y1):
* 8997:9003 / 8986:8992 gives 0.03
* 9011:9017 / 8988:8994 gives 0.04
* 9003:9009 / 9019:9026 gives 0.01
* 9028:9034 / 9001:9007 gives -0.03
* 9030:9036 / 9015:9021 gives -0.03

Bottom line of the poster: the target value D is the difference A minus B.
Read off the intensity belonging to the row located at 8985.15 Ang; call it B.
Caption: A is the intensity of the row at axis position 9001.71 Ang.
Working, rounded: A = 19.8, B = 19.6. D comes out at 0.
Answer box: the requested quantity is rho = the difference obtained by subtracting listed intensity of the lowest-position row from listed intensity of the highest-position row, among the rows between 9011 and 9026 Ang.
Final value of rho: 1.5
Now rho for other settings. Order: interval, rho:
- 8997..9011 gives -0.2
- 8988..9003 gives 0.6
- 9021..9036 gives 1.6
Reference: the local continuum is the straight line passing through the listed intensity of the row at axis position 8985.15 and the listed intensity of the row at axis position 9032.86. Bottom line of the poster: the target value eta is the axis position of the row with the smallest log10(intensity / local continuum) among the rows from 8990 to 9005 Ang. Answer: 9003.79 Ang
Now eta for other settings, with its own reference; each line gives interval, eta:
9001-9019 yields 9016.23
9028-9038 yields 9037.02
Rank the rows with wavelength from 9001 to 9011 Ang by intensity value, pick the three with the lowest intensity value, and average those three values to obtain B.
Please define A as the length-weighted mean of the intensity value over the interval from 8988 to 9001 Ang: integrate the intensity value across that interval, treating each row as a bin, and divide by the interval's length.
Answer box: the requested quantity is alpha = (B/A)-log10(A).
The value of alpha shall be -0.29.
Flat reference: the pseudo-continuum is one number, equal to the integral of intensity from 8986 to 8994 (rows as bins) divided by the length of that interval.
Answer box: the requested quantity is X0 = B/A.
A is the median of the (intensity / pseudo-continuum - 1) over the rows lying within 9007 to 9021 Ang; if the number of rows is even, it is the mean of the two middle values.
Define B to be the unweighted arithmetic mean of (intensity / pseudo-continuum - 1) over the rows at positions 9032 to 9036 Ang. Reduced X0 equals 10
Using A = 0.015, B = 0.146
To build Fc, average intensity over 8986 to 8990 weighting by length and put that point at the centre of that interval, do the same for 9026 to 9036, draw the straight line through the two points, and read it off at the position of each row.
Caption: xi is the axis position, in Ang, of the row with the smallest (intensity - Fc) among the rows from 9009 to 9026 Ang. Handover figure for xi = 9016.23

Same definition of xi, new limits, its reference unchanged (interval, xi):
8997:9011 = 9010.01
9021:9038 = 9022.47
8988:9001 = 8999.64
